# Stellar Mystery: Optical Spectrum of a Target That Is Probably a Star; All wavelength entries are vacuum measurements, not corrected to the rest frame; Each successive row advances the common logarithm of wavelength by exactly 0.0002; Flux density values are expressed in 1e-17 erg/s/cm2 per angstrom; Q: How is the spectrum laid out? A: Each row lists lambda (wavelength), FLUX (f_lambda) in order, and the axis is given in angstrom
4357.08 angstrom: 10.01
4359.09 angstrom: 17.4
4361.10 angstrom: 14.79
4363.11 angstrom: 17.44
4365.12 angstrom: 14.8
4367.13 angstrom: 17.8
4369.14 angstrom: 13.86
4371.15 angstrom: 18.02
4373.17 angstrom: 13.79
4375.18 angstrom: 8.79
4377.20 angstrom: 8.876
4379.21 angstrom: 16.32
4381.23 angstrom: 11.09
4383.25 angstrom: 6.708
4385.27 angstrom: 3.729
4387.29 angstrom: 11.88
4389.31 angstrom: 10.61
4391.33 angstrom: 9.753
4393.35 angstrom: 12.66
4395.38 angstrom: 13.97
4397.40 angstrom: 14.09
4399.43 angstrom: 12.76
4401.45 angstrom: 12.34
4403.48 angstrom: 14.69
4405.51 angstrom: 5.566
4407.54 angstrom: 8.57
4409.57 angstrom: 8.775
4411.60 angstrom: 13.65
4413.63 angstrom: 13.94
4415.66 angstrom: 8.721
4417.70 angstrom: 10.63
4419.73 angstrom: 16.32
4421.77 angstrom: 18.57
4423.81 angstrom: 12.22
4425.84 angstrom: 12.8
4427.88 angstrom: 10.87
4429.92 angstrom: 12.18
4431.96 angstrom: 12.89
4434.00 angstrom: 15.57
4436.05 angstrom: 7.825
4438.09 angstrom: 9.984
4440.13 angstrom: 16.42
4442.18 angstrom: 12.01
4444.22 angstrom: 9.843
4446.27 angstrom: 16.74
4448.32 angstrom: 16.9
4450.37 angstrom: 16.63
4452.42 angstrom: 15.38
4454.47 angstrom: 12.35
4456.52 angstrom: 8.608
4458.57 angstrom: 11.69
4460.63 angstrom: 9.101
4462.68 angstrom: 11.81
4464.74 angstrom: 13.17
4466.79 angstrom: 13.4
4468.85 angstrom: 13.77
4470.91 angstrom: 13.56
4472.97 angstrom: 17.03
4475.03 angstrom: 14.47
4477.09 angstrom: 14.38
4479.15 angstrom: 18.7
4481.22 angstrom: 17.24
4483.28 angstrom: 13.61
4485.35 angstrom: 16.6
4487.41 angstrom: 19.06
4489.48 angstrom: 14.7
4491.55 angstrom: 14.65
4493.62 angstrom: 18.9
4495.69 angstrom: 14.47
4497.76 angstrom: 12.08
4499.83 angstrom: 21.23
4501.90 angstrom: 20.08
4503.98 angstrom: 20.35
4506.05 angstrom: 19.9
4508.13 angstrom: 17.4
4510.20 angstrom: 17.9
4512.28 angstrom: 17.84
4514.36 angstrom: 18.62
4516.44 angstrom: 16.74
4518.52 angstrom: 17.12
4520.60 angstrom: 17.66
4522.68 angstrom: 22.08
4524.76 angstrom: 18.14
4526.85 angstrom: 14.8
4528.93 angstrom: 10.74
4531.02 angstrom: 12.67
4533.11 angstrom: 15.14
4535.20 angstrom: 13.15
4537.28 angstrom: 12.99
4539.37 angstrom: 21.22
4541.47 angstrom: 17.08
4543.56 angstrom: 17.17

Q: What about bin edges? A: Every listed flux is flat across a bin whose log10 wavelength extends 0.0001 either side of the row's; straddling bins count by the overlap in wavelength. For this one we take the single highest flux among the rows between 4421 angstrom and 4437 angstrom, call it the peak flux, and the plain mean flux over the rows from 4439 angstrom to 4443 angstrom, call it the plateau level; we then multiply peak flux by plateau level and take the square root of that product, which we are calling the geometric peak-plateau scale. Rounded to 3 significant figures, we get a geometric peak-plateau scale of 16.2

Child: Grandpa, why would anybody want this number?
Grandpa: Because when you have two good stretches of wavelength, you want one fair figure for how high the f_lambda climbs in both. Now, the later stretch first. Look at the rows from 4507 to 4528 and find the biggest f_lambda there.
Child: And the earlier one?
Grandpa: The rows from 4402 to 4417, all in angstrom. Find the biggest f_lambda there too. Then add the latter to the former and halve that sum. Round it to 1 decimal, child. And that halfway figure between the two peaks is 18.4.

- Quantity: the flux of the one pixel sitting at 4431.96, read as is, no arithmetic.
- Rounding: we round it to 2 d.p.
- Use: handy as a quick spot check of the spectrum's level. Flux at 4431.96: 12.89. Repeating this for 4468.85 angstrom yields 13.77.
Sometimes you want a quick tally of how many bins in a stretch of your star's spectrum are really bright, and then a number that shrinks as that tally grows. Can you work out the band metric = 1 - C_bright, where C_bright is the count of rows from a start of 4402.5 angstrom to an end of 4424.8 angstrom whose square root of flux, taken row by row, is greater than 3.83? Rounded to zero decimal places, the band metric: -2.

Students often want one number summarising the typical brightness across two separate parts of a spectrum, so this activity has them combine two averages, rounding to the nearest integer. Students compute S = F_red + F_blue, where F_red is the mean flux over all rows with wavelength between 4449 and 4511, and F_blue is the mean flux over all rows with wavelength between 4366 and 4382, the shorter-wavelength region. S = 29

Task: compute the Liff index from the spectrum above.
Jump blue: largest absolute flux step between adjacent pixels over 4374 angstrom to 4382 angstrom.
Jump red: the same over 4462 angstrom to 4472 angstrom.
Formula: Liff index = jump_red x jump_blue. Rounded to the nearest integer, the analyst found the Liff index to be 10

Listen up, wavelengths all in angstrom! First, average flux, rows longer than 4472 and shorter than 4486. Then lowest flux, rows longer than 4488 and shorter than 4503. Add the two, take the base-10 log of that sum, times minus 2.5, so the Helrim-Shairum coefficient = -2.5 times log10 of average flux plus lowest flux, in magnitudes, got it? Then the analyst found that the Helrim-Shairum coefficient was -3.62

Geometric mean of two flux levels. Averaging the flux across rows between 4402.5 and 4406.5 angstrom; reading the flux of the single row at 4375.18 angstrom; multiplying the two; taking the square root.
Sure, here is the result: 9.4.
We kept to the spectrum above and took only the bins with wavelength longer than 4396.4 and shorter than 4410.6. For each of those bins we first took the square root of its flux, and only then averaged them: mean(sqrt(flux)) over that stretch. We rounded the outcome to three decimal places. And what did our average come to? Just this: 3.274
